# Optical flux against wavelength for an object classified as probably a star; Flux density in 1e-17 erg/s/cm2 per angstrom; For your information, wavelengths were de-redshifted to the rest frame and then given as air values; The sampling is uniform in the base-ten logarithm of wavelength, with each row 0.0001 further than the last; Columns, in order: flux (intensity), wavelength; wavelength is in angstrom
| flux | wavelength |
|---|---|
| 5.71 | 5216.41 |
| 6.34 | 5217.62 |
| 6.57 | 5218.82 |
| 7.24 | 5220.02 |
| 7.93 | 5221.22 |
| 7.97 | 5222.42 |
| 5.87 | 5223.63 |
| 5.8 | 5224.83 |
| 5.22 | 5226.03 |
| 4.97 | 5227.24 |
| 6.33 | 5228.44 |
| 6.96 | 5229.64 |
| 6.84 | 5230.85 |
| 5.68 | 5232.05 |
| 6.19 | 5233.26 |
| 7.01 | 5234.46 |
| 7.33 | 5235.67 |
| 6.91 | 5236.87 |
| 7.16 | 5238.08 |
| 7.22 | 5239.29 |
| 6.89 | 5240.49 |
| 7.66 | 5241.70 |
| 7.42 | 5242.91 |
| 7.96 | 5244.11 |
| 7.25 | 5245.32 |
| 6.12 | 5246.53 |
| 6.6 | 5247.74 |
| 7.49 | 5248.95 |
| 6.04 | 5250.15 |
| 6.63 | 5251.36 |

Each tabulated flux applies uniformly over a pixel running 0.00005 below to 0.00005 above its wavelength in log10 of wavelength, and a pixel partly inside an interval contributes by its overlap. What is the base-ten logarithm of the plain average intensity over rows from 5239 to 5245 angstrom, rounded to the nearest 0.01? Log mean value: 0.87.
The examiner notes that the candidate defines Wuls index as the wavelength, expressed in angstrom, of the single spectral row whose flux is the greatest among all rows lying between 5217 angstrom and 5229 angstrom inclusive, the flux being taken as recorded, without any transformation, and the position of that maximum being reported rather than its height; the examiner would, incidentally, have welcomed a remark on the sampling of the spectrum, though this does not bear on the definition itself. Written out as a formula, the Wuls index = 5222.42 angstrom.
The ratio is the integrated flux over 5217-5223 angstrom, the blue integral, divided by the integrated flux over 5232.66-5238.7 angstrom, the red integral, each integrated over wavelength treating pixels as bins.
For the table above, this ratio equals 1.0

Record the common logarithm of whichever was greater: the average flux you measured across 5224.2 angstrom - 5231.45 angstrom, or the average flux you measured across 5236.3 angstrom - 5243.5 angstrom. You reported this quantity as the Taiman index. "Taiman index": 0.858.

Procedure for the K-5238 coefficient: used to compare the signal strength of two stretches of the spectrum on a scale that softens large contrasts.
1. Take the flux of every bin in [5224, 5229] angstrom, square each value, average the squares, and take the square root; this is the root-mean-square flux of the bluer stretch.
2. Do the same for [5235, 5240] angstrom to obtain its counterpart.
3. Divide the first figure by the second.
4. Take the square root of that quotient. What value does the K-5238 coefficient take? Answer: 0.88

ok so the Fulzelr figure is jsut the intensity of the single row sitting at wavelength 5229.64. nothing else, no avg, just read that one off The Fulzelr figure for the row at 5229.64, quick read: 6.96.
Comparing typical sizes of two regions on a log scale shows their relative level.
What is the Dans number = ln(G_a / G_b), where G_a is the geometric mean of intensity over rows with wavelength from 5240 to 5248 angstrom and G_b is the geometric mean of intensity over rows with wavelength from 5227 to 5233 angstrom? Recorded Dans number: 0.15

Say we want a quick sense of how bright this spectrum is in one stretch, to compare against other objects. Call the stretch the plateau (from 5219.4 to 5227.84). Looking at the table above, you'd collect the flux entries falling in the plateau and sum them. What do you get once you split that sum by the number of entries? 6.4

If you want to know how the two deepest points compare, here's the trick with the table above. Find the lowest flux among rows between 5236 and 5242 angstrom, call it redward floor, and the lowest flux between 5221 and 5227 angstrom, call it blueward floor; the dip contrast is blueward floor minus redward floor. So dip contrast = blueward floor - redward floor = -1.7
